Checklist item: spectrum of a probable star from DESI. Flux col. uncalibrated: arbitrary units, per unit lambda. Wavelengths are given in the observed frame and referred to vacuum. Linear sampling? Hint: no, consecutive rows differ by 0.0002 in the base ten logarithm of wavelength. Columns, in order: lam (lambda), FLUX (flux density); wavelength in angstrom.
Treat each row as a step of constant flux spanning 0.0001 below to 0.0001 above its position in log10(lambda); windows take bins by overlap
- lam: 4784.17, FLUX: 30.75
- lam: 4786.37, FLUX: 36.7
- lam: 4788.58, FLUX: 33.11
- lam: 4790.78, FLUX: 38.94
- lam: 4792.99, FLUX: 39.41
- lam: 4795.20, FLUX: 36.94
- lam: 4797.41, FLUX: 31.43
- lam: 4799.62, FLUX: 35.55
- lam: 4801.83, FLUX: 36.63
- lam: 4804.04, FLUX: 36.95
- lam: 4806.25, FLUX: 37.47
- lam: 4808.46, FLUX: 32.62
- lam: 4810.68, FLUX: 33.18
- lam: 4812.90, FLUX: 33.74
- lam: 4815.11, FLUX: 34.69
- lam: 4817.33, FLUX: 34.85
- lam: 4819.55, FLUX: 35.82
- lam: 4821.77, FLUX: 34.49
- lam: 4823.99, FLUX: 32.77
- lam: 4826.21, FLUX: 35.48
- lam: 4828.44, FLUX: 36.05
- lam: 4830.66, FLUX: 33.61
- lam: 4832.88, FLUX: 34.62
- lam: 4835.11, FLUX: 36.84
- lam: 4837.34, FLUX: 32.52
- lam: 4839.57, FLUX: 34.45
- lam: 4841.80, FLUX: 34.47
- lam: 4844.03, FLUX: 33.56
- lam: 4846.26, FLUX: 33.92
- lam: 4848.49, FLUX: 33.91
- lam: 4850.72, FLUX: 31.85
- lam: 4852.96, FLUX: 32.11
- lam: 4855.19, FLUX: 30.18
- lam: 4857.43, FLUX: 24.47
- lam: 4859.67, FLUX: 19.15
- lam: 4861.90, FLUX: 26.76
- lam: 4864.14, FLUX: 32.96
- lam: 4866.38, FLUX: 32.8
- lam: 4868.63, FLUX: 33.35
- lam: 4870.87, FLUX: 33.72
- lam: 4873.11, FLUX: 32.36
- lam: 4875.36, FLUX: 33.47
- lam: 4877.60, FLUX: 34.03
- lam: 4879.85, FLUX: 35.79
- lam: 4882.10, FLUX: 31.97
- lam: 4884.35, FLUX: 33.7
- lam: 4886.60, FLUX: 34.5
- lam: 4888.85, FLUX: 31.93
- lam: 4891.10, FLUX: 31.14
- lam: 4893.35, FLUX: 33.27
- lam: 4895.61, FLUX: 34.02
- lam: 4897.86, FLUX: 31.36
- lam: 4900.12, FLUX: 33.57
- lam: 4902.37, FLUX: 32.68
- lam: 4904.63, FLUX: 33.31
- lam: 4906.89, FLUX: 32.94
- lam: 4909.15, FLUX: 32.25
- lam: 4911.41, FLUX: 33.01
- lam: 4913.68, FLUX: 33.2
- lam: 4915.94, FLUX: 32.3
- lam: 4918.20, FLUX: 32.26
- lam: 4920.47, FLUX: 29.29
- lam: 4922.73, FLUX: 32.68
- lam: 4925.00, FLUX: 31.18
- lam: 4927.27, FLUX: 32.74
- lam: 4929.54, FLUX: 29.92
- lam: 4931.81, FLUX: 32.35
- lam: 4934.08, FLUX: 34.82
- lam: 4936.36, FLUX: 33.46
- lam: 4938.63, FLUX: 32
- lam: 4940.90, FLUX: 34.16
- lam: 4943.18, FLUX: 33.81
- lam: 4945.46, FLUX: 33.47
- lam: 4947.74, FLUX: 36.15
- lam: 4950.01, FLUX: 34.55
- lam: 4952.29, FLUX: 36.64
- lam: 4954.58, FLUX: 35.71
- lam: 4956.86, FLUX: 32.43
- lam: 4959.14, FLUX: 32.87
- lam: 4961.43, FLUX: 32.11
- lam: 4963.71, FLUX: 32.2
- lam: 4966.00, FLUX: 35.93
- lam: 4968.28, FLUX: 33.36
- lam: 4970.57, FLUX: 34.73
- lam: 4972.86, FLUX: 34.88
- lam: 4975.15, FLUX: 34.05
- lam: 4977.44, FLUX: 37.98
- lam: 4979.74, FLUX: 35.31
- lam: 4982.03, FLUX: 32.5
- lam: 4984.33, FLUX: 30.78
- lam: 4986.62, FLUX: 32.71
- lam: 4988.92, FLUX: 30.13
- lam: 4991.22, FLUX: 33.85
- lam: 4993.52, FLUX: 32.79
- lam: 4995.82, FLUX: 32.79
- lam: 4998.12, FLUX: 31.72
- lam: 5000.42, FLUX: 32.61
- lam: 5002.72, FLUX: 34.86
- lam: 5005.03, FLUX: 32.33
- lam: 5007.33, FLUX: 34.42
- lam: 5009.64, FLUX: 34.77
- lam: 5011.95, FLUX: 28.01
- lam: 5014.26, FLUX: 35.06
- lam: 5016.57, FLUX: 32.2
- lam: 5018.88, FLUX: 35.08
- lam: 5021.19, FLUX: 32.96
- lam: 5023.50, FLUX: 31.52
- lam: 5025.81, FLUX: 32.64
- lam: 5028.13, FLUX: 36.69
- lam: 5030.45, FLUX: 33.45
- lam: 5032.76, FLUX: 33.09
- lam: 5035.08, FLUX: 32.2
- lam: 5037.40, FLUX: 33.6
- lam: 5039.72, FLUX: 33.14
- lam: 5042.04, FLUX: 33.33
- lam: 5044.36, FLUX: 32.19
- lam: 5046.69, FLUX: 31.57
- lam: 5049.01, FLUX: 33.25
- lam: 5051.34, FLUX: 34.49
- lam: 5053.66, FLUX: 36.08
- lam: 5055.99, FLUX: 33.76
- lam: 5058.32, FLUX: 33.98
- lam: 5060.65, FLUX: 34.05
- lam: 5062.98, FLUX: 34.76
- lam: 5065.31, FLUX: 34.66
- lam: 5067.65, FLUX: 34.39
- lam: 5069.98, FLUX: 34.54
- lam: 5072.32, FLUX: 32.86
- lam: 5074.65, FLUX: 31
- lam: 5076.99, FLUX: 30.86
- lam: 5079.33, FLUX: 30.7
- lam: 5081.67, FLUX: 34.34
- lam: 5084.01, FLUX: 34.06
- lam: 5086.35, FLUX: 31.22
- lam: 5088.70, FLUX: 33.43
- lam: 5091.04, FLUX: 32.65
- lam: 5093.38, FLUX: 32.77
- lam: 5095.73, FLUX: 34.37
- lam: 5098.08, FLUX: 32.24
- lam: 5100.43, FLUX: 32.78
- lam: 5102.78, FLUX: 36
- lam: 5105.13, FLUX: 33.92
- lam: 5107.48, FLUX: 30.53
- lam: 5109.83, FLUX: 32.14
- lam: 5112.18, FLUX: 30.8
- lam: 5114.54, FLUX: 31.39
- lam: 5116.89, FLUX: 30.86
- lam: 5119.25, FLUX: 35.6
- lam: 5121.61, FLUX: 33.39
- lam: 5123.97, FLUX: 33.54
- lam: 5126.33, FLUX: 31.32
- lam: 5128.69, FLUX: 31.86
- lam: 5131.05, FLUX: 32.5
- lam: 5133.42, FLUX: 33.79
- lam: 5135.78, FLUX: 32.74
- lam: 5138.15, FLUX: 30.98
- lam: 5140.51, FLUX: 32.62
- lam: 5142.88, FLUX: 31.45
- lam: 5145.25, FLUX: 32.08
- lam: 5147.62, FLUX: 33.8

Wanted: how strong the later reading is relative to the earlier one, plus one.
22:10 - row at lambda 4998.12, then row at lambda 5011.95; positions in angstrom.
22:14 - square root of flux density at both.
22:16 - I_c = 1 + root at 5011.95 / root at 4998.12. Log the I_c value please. 1.94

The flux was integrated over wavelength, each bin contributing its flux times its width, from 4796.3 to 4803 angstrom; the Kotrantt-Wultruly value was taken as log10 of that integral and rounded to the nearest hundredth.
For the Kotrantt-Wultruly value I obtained 2.36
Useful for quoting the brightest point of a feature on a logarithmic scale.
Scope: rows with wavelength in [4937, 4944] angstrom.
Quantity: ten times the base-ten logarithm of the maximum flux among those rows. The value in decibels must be 15.3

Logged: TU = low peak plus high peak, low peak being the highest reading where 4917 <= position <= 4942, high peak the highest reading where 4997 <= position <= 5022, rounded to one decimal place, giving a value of 69.9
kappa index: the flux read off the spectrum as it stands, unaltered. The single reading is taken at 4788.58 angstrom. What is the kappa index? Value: 33.11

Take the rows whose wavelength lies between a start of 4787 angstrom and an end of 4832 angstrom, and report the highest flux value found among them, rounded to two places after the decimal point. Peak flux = 39.41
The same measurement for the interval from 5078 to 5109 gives 36.00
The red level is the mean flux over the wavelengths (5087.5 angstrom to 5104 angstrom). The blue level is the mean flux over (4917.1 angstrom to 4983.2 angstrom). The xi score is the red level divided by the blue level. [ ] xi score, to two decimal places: 1.00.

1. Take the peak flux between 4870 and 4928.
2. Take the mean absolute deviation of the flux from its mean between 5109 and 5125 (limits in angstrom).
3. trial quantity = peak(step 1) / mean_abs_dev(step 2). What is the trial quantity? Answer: 25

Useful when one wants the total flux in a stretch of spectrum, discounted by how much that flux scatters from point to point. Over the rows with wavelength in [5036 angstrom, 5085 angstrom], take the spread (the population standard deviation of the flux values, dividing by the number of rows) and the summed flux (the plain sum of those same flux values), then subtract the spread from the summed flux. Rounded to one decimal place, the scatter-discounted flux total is 700.2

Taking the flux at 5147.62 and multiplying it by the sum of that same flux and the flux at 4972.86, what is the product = 2321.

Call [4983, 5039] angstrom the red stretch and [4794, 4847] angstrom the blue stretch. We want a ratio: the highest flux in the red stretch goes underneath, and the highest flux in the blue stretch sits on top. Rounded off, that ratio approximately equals 1.02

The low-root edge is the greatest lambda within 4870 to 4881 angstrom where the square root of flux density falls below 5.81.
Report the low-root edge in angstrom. 4875.36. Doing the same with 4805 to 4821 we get 4812.90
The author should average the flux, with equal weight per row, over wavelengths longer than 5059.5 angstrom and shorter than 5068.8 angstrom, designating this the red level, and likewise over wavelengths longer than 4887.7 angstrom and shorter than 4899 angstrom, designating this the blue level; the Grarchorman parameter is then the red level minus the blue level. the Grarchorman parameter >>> 2.1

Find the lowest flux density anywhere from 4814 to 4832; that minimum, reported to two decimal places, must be 32.77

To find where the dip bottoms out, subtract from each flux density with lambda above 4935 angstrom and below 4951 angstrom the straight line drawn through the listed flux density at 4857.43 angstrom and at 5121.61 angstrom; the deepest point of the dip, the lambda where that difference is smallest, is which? 4938.63 angstrom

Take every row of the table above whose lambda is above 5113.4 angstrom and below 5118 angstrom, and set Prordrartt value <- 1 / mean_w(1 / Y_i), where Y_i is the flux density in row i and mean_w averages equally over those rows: 31.1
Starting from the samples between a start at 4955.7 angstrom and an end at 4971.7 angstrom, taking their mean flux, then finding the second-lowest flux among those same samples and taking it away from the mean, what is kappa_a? 1.2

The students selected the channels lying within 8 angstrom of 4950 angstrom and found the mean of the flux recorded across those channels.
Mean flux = 34.7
